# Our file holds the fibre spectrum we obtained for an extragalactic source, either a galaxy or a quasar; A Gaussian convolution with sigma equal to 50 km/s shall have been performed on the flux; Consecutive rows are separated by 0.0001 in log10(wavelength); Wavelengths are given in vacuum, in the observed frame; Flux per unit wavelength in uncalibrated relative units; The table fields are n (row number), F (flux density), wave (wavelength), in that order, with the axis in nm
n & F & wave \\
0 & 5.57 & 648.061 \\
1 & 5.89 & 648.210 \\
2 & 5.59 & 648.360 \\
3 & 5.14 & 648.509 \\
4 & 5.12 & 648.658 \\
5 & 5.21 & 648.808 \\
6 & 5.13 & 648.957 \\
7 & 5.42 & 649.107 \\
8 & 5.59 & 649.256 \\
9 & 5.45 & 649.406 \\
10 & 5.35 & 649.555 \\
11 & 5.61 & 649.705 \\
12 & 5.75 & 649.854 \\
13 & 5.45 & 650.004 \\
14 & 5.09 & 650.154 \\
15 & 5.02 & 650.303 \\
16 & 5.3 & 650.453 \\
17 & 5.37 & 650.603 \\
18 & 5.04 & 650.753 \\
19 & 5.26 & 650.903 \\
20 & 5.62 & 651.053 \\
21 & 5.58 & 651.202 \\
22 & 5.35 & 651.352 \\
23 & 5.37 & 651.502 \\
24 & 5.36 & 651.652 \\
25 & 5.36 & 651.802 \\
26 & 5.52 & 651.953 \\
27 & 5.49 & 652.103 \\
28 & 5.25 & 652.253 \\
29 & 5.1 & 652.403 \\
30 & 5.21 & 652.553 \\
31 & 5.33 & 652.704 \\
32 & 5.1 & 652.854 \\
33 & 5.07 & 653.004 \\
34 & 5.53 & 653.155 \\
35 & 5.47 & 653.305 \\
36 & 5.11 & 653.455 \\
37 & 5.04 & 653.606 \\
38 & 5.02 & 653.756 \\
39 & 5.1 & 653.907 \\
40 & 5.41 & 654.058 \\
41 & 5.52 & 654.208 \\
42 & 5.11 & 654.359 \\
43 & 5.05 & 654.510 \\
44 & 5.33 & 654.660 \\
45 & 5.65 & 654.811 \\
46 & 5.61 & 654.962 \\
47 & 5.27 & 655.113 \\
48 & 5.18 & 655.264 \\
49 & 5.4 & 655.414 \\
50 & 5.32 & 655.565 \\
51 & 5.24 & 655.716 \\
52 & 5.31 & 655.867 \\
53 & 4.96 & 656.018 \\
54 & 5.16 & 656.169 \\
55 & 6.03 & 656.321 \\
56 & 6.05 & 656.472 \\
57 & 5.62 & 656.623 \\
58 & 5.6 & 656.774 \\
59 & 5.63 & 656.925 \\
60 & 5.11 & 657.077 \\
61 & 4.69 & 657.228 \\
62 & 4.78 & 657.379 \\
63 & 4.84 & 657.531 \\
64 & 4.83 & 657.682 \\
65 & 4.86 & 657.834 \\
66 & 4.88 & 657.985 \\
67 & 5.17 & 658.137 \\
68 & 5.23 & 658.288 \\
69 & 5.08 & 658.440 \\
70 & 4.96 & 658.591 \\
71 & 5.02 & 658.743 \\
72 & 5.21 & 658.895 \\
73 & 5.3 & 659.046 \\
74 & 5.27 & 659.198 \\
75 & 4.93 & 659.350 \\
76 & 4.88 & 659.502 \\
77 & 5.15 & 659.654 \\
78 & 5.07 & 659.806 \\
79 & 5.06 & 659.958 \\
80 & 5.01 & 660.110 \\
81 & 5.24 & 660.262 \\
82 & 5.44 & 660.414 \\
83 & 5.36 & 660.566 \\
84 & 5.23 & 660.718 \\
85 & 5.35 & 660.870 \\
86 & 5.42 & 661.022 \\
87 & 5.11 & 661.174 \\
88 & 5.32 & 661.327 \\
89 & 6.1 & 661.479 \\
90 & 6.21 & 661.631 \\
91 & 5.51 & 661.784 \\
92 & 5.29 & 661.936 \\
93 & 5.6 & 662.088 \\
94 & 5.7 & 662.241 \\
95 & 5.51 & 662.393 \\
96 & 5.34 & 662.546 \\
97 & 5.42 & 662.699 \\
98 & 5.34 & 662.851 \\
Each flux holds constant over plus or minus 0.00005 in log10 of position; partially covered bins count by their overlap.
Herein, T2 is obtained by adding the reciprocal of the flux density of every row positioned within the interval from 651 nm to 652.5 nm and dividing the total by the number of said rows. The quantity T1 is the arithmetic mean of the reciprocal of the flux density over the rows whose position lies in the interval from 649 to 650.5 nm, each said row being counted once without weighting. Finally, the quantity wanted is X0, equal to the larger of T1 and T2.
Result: 0.185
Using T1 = 0.1854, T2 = 0.185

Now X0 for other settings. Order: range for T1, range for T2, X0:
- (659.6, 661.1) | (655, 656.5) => 0.191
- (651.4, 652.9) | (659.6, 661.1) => 0.191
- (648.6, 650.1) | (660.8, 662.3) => 0.185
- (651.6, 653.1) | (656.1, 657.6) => 0.190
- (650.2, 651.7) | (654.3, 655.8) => 0.188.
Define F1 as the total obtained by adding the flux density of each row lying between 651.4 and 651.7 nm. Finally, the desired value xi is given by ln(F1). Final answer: 2.373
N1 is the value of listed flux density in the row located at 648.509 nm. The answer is 5.14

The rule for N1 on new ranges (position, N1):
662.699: 5.42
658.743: 5.02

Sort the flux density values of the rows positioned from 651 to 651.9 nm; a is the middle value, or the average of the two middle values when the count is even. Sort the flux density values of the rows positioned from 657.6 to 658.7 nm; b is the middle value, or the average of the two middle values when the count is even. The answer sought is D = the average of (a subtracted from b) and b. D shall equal 2.3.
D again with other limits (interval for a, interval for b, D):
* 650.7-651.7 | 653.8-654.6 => 2.4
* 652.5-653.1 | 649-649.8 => 2.9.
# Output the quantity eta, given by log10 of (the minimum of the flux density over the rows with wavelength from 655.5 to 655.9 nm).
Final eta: 0.72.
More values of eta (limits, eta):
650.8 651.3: 0.72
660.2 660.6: 0.72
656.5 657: 0.75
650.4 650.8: 0.70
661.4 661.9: 0.74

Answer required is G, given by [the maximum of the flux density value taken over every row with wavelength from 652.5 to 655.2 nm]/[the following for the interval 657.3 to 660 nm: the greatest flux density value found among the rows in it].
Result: 1.07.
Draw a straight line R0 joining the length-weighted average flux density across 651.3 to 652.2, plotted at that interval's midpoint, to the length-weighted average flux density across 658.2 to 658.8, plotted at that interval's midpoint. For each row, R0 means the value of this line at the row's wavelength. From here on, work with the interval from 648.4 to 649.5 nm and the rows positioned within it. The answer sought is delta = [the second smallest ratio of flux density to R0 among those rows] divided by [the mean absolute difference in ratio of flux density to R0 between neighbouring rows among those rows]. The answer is 39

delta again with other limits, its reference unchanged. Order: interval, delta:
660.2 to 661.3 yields 34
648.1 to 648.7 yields 21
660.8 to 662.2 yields 16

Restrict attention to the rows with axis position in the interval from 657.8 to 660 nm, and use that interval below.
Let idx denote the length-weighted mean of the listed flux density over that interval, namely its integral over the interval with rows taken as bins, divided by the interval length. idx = 5.08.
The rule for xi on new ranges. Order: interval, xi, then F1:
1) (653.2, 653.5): 2.359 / 10.6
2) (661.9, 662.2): 2.388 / 10.9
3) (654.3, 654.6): 2.318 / 10.2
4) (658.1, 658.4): 2.342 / 10.4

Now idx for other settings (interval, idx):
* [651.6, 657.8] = 5.28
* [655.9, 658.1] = 5.22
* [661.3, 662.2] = 5.69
